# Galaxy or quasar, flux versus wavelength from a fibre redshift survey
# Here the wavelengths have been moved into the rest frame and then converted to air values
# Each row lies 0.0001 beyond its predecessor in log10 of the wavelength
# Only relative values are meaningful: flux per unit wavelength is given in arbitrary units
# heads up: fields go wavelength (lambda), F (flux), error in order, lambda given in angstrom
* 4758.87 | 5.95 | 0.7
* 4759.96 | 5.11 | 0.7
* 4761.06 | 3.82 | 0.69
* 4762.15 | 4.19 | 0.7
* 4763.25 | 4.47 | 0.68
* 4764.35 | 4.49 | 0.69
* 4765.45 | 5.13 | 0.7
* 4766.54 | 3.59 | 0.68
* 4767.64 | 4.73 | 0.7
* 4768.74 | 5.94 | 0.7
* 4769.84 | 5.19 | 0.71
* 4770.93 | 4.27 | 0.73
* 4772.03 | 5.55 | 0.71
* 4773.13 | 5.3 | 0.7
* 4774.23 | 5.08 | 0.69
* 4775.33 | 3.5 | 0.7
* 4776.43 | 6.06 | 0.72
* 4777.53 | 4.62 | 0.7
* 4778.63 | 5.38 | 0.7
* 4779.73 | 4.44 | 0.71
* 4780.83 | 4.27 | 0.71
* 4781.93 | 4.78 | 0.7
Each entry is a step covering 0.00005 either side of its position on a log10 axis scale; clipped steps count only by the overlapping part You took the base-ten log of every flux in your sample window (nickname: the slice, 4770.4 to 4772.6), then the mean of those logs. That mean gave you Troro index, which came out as 0.687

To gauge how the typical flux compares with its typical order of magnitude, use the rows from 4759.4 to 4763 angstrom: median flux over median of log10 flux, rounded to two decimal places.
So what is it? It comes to 6.73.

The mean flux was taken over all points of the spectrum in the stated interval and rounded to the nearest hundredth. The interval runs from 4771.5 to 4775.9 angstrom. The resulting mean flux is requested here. 4.86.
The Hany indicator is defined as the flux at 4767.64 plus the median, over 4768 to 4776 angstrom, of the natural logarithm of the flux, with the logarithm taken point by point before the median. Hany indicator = 6.4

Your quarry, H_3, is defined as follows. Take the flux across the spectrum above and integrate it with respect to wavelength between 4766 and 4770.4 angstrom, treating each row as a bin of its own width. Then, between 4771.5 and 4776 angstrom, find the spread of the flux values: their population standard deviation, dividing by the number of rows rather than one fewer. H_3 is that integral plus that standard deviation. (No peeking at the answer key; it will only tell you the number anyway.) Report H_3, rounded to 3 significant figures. 22.2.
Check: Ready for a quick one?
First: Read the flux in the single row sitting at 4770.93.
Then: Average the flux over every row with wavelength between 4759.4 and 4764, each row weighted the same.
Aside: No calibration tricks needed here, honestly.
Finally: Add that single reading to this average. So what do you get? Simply 8.7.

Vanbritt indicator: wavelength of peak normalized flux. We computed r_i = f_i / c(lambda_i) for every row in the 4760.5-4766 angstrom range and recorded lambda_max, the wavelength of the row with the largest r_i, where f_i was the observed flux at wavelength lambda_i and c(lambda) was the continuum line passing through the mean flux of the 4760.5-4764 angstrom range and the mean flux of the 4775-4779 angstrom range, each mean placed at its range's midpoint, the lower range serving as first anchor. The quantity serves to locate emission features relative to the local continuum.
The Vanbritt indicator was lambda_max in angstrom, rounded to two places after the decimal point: 4765.45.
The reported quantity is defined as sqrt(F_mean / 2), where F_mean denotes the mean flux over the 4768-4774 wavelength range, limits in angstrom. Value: 1.62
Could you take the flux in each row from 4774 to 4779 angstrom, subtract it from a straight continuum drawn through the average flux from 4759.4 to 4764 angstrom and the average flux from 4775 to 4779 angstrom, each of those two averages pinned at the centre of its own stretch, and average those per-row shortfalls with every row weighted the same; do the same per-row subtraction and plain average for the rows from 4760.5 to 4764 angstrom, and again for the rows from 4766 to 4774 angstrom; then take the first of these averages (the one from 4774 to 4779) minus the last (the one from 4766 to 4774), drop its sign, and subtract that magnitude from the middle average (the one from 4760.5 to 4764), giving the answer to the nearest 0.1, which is 0.0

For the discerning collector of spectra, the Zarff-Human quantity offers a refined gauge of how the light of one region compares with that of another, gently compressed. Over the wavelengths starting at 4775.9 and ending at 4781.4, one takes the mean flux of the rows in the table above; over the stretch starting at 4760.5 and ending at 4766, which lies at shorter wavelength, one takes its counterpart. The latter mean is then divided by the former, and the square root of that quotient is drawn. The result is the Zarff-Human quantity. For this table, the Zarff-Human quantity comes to 0.94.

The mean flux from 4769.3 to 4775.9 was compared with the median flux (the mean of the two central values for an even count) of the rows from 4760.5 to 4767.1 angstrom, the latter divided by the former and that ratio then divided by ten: 0.090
